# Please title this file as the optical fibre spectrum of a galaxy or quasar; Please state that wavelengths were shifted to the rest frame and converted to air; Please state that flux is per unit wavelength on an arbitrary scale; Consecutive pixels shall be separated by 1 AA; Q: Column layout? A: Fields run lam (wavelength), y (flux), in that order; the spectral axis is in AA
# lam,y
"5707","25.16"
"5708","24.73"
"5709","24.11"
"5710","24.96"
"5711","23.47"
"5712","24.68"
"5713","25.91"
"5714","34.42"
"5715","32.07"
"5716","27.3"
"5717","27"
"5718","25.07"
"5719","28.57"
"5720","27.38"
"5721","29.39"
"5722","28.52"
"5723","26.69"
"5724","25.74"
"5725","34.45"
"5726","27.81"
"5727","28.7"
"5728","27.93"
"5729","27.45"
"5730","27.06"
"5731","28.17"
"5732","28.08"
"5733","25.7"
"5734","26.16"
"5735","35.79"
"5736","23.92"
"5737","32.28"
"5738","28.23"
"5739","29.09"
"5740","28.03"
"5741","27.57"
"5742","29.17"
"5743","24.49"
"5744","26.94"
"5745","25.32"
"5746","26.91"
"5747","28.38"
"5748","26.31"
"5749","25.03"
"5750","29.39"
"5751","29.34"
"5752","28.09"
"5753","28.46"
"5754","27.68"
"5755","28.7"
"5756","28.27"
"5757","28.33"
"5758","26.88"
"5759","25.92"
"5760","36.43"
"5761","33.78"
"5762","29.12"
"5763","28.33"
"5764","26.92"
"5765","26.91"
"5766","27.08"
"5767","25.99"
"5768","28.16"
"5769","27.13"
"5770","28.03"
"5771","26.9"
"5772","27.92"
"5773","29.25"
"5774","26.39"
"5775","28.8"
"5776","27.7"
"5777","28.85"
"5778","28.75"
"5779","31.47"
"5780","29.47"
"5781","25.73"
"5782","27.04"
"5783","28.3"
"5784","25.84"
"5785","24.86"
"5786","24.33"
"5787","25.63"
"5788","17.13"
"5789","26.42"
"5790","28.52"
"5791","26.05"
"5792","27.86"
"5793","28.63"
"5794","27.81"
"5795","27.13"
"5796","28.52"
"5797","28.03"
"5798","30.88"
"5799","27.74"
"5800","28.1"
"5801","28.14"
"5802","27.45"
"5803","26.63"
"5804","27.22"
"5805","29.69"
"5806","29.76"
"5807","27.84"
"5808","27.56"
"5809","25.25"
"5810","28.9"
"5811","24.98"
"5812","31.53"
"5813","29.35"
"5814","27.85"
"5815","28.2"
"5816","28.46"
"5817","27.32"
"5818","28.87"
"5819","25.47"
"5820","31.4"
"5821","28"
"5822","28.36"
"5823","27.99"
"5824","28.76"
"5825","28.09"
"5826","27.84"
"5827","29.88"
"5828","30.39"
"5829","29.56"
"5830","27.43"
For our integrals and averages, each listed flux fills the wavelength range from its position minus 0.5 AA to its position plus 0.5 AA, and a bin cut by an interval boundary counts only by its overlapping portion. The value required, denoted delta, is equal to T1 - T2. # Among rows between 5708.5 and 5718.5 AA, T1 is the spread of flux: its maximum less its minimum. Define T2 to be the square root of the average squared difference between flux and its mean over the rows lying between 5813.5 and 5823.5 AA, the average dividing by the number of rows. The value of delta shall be 9.6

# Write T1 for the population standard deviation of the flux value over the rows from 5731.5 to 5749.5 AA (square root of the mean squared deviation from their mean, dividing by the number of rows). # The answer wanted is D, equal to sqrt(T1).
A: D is 1.67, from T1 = 2.77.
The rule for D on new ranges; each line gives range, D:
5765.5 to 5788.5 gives 1.63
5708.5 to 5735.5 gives 1.74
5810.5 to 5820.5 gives 1.43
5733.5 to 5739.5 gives 1.97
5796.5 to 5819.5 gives 1.25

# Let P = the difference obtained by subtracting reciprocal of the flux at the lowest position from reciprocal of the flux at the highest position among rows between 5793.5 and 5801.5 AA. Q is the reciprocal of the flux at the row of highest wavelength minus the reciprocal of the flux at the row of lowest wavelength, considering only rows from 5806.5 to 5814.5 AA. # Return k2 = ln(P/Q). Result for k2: 3.5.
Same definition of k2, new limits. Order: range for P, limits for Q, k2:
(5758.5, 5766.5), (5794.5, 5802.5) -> 1.3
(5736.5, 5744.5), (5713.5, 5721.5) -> 0.2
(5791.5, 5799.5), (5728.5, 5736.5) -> -3.5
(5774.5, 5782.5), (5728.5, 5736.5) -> -0.9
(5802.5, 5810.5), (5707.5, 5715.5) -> -1.1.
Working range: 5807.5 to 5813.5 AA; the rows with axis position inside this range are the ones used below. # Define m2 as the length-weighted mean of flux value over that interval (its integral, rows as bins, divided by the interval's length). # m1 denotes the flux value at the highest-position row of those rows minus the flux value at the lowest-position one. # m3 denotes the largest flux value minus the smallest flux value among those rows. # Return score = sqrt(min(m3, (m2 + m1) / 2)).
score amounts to 2.6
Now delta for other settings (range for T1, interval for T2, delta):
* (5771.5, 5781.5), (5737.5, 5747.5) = 4.3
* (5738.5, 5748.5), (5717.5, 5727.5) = 2.2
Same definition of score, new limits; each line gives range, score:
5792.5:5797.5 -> 1.2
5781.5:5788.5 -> 2.7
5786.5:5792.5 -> 3.4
